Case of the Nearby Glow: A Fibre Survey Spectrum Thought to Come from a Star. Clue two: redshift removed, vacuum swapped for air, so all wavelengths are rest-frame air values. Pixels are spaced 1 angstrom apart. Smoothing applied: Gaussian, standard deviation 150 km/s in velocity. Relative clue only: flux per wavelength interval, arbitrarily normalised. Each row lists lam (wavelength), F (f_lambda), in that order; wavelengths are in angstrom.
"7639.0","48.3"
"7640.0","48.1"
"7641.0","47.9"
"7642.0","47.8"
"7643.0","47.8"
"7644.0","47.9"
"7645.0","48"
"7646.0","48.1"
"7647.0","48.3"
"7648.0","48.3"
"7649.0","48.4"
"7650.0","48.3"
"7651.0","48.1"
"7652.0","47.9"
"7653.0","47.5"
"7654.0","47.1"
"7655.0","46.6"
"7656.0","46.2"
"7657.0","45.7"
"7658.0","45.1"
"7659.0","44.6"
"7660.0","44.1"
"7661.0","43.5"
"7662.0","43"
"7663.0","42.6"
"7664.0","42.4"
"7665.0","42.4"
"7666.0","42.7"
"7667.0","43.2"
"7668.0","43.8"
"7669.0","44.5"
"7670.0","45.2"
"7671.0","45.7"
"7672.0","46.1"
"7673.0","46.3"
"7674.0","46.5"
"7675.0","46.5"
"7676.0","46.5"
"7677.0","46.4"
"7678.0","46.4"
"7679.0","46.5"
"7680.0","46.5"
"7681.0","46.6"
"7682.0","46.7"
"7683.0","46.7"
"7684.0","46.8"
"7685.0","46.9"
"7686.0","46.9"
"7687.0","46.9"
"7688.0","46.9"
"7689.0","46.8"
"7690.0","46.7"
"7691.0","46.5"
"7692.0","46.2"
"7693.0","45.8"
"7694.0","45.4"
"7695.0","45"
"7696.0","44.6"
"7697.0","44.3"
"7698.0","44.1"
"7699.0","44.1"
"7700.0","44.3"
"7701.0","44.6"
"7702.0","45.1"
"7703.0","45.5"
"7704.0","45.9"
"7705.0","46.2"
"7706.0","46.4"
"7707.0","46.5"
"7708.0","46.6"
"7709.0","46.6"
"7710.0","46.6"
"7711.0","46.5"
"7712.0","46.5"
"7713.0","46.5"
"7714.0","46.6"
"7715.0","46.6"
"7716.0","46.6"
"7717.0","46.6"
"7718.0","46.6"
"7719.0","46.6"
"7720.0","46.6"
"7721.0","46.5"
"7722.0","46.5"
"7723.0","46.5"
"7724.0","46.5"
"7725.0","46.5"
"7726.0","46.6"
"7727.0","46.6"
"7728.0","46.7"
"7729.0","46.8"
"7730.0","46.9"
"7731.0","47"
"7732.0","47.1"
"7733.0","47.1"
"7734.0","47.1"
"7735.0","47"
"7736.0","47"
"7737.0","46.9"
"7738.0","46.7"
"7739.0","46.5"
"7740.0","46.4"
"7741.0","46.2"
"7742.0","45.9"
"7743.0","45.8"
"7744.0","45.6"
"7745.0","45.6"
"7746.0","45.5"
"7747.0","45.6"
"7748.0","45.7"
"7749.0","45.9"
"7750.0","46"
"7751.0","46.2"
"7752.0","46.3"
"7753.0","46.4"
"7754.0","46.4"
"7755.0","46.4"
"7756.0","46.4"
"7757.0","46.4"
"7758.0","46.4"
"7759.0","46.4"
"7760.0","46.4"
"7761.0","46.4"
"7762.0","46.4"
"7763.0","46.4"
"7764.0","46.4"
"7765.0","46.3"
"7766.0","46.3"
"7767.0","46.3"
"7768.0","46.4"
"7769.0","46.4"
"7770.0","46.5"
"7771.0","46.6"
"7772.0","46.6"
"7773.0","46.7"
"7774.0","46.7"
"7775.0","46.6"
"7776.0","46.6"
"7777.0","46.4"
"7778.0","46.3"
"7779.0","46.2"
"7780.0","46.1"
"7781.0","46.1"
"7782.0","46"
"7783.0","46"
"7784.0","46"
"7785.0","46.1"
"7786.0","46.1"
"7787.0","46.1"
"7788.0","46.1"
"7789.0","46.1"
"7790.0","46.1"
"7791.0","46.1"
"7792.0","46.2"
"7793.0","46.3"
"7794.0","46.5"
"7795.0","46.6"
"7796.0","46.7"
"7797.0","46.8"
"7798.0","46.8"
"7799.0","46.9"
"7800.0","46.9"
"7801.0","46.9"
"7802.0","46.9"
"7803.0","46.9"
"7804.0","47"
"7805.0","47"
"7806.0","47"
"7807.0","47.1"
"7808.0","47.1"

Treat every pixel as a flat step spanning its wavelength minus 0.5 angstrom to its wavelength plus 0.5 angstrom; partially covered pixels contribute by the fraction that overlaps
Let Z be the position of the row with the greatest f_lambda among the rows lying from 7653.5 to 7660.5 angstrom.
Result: 7654.0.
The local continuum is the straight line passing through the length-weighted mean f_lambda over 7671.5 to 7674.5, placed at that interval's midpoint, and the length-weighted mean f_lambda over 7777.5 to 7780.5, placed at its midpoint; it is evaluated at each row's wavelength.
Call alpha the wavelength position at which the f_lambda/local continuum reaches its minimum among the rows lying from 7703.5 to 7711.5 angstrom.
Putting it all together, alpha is 7704.0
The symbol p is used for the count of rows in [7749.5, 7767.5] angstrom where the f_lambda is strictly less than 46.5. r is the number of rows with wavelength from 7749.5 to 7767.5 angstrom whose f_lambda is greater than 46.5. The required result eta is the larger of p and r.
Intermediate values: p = 18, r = 0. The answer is 18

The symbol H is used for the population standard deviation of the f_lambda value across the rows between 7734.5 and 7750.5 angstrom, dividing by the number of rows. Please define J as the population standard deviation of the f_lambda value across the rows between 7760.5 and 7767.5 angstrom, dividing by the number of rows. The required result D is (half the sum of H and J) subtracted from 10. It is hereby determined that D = 9.72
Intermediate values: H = 0.5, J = 0.0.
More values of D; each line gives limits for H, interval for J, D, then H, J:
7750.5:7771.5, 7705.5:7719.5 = 9.93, 0.1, 0.1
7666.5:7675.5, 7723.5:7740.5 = 9.31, 1.2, 0.2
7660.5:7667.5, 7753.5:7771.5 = 9.77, 0.4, 0.1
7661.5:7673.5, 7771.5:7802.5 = 9.12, 1.4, 0.3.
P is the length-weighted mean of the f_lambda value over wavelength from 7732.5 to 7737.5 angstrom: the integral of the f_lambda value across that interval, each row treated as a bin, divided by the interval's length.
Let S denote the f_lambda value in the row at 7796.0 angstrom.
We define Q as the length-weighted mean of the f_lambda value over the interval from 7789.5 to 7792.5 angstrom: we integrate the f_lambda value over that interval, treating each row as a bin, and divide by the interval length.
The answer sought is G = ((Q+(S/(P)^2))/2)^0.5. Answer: 4.80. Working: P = 47.0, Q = 46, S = 46.7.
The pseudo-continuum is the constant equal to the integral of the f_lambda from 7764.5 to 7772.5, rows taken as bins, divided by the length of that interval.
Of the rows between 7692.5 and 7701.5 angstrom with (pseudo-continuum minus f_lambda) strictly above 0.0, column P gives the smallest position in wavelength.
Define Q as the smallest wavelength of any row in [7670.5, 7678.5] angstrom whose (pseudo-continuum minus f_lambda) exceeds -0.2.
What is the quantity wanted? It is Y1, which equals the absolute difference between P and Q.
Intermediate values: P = 7693.0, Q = 7671.0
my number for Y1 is 22 angstrom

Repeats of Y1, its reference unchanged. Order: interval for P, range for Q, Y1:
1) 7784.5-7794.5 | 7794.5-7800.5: 10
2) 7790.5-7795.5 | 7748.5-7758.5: 42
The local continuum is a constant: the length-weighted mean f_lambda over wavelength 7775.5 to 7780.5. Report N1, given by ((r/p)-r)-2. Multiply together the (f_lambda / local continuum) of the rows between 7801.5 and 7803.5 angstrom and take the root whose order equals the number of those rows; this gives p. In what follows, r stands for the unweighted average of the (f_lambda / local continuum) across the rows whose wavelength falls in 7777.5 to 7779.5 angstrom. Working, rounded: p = 1.01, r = 0.998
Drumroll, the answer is -2.01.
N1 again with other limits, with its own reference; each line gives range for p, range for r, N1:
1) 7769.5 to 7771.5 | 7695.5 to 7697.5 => -2.00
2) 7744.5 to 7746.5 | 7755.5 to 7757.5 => -1.98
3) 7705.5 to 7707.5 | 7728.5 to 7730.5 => -2.00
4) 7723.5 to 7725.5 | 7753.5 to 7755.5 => -2.00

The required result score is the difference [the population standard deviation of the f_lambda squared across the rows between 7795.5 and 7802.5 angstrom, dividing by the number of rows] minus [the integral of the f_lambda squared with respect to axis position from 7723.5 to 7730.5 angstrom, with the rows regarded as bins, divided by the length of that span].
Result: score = -2170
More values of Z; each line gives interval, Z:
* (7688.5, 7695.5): 7689.0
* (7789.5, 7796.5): 7796.0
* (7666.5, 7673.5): 7673.0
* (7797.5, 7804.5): 7804.0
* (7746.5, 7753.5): 7753.0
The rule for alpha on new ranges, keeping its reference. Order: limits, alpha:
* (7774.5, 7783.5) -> 7782.0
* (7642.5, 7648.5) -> 7643.0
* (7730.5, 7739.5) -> 7739.0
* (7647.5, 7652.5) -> 7652.0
